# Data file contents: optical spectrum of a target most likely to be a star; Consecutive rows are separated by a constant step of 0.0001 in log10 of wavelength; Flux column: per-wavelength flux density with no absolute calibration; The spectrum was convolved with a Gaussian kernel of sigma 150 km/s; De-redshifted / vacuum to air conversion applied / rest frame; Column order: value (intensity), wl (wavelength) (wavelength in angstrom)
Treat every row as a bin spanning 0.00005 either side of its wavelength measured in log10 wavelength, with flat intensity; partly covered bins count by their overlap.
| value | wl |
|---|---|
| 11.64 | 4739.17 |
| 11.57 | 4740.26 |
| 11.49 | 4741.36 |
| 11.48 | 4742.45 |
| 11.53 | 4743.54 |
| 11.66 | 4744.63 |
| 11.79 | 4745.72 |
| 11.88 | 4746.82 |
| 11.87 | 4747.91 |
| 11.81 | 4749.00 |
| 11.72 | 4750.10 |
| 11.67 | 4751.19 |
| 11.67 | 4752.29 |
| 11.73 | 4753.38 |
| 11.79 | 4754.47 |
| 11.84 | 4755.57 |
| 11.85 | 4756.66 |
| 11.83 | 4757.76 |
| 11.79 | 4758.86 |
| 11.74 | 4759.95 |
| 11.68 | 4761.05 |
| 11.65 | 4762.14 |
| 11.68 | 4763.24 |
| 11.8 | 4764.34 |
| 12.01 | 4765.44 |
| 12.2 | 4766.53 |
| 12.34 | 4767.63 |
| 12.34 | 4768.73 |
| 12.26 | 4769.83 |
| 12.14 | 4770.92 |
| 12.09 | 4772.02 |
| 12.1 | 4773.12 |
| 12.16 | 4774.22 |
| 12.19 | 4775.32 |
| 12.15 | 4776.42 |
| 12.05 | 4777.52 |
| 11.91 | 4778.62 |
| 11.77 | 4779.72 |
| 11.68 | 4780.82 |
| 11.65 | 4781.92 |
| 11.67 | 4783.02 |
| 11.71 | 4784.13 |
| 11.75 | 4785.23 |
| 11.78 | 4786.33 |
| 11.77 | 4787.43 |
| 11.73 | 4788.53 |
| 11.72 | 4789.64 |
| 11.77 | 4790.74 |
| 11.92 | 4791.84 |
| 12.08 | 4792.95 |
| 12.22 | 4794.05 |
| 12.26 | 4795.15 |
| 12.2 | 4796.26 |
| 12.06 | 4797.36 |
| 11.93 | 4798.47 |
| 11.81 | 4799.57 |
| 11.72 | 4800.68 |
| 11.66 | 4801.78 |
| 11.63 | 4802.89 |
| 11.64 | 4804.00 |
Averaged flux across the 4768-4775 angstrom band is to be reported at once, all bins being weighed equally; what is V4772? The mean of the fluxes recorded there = 12.2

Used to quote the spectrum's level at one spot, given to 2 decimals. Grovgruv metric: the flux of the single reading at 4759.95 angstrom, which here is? 11.74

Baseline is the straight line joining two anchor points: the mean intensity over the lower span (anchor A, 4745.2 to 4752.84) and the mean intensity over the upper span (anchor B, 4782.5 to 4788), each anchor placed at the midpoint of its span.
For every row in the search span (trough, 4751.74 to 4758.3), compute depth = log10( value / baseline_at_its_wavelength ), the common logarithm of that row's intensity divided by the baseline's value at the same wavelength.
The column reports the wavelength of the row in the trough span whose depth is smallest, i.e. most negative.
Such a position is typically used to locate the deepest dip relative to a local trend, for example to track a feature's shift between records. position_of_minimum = 4752.29 angstrom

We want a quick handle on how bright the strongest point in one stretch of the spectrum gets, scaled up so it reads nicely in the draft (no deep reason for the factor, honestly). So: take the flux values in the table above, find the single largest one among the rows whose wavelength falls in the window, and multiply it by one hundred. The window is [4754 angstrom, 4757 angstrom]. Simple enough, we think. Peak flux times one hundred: 1185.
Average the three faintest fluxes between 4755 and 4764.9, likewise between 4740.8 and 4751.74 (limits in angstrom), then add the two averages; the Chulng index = 23.2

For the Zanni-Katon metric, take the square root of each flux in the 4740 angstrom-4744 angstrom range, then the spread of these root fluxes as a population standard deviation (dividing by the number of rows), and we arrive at 0.005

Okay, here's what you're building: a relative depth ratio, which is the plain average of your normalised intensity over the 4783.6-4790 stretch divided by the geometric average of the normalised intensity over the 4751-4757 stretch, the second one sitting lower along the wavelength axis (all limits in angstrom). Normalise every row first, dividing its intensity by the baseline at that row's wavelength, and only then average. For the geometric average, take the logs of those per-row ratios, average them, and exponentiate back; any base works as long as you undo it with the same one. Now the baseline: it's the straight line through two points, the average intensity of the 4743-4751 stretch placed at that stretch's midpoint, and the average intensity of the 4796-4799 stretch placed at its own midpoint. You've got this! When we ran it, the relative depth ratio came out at 0.98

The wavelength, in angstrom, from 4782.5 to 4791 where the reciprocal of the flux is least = 4786.33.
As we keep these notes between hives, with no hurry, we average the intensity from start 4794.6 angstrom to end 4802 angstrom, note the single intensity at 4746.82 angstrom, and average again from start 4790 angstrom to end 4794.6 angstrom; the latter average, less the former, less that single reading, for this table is -11.8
